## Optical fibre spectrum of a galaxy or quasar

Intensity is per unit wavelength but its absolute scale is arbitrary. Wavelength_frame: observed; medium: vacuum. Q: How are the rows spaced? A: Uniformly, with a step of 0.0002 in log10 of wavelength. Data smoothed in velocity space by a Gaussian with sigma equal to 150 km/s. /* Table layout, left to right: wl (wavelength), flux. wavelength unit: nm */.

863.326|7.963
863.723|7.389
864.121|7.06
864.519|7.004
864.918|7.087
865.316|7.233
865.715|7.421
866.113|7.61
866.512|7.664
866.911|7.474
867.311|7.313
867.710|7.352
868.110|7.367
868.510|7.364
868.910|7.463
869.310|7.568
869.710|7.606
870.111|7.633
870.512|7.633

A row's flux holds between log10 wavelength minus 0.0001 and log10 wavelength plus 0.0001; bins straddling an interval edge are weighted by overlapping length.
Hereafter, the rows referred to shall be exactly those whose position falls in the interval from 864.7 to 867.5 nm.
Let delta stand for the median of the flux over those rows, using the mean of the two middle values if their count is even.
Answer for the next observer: 7.42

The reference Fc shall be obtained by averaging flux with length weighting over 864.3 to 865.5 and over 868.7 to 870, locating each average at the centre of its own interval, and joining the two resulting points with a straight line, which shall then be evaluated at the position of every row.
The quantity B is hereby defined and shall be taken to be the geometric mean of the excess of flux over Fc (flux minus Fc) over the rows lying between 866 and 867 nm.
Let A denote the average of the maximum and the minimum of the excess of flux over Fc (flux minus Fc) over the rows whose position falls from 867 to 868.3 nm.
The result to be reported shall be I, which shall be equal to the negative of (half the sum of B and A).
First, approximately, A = -0.047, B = 0.29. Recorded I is -0.12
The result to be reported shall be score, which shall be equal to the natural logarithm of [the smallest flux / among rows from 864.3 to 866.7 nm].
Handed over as 1.95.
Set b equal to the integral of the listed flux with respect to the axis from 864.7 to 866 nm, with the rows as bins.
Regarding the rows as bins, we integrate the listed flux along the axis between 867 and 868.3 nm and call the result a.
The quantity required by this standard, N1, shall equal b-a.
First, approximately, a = 9.56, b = 9.4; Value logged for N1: -0.1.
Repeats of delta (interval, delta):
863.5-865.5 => 7.09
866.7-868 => 7.35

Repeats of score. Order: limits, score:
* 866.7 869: 1.99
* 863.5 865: 1.95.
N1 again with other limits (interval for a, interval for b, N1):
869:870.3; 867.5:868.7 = -1.0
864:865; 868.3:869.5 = 1.9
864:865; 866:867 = 0.6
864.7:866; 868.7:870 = 0.4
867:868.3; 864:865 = -2.5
